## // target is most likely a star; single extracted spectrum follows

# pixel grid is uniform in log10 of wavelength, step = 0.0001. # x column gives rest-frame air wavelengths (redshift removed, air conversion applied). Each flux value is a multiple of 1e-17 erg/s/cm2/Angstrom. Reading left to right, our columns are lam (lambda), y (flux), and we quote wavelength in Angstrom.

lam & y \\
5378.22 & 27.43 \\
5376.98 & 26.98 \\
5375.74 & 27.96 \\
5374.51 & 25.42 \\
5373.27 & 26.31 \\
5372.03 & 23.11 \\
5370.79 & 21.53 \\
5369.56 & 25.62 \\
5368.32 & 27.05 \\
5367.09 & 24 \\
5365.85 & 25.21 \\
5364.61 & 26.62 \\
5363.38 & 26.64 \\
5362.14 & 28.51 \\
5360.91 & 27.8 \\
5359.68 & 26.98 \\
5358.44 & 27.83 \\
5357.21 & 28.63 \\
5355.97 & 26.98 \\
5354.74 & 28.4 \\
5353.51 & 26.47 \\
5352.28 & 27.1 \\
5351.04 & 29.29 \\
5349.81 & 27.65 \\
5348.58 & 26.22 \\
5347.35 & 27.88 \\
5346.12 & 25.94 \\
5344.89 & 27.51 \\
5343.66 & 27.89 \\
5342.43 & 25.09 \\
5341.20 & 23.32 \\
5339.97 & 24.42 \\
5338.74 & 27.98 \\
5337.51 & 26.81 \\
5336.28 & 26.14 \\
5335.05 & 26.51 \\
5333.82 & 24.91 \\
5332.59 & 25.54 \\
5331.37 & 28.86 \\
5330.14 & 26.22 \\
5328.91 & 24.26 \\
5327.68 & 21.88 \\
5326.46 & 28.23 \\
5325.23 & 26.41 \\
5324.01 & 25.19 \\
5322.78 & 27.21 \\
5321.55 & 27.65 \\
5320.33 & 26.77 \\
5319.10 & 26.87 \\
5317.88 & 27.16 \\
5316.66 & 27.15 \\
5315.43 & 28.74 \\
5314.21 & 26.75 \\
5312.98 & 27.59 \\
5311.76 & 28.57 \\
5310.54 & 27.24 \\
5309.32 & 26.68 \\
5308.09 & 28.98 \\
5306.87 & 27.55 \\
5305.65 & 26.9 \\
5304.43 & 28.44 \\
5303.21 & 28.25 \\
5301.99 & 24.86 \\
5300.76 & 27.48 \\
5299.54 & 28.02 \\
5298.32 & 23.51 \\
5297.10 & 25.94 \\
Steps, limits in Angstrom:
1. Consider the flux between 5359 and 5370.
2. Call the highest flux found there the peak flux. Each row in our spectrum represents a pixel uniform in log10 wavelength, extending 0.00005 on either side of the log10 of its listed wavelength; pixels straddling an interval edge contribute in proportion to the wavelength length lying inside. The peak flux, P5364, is 28.51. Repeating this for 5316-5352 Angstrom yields 29.29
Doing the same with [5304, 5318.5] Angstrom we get 28.98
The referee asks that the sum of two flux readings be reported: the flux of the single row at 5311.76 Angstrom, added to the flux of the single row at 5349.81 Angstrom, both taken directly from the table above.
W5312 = 56.2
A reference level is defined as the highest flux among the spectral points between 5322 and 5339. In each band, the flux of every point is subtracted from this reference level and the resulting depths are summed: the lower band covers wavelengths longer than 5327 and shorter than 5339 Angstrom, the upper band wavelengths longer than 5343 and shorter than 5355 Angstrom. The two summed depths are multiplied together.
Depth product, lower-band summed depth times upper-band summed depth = 420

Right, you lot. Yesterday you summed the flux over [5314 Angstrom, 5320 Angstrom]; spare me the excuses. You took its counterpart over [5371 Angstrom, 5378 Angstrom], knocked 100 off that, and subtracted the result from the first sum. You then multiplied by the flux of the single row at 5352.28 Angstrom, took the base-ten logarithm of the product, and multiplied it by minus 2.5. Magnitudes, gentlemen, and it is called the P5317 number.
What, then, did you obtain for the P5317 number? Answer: -8.655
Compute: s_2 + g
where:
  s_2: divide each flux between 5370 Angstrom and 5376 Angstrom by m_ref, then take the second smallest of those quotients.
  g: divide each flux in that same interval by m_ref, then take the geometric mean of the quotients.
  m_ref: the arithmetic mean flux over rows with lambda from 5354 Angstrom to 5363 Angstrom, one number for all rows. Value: 1.72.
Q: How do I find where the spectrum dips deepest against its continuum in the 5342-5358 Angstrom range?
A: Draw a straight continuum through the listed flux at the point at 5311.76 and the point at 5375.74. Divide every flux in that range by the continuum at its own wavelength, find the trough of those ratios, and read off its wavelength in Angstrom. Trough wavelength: 5342.43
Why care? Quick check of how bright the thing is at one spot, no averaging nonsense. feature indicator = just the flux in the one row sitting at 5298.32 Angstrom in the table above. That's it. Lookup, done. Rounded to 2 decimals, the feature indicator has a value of 23.51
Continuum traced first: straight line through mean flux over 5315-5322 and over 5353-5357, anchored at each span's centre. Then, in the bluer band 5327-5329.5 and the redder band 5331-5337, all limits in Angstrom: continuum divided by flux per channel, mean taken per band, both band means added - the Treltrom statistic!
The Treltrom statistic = 2.23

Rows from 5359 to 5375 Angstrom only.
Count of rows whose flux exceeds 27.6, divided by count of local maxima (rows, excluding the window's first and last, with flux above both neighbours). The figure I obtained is 0.67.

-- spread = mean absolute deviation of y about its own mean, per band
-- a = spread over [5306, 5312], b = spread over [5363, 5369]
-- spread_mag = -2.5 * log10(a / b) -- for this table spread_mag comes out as 0.3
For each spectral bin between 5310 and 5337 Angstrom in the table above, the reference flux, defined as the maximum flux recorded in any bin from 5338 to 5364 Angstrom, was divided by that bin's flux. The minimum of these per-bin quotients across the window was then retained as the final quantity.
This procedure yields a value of 1.01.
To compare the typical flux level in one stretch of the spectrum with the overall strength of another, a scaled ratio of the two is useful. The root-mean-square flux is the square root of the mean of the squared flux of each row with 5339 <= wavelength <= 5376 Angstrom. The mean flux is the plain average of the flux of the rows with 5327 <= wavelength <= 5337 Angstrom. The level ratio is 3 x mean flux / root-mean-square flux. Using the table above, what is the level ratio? 2.89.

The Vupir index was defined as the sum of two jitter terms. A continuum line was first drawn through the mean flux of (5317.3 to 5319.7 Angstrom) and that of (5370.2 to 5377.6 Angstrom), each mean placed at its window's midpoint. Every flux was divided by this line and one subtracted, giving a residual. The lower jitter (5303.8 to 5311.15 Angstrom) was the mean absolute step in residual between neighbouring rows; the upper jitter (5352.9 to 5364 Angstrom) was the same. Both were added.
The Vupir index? 0.096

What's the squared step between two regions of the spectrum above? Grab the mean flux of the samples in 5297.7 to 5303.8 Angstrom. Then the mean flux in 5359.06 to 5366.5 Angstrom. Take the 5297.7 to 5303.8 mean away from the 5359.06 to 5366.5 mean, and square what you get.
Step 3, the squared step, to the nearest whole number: 0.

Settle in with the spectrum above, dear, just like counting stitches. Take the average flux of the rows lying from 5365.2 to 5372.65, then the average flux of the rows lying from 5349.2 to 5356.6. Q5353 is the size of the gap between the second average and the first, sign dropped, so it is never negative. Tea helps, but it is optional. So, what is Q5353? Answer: 3.2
